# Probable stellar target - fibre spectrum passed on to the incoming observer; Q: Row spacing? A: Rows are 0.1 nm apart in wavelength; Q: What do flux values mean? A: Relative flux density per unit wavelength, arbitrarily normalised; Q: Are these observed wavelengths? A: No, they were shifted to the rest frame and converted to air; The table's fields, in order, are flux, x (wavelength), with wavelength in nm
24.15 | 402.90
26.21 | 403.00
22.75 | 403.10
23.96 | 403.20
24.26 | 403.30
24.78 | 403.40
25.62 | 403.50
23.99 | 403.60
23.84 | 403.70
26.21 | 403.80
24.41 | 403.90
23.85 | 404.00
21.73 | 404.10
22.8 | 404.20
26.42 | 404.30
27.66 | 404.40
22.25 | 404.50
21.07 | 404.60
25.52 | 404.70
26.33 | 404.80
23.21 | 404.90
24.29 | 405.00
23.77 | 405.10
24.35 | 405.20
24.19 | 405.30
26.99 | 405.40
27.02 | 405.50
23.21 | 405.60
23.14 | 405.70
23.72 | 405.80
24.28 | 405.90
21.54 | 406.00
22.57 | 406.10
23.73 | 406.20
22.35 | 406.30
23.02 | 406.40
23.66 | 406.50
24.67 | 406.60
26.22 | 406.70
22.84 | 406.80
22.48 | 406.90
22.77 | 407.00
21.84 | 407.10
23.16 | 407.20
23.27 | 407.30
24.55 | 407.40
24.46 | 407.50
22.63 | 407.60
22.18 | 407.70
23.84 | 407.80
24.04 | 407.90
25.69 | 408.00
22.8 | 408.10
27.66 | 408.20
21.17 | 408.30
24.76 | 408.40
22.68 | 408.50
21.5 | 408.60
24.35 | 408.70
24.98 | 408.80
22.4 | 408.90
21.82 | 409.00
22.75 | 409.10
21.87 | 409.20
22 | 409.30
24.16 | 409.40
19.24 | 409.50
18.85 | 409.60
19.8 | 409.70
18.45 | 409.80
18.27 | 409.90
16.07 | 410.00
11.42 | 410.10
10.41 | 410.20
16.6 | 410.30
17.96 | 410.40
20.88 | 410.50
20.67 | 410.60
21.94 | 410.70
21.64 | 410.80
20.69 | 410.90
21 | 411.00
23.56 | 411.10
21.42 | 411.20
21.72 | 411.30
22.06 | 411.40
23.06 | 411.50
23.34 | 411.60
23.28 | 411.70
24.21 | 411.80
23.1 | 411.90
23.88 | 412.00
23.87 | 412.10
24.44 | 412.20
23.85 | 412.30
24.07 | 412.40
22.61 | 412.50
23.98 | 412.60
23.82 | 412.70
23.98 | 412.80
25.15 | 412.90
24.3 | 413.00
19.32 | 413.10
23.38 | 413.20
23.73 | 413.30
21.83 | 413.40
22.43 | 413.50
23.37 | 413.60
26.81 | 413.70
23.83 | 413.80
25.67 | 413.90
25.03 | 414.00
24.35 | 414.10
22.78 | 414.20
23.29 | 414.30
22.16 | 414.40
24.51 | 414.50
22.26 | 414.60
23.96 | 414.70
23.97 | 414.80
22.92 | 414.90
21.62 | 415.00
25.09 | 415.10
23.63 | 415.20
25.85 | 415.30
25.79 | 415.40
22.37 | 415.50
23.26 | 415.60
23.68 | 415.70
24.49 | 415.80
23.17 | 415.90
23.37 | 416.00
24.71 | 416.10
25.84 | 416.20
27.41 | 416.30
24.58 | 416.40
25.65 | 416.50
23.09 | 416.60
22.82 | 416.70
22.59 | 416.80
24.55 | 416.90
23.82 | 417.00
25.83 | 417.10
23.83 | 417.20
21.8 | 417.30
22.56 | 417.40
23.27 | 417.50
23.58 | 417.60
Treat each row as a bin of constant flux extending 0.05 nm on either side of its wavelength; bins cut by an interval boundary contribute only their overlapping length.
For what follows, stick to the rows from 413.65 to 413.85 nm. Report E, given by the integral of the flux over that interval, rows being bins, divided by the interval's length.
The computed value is 25.3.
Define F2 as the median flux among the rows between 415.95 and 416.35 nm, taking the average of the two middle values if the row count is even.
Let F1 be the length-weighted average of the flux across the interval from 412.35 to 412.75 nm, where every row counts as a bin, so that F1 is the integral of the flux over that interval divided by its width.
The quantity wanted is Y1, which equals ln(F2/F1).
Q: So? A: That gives 0.07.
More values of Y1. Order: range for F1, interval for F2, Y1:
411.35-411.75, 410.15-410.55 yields -0.28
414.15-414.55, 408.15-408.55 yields 0.02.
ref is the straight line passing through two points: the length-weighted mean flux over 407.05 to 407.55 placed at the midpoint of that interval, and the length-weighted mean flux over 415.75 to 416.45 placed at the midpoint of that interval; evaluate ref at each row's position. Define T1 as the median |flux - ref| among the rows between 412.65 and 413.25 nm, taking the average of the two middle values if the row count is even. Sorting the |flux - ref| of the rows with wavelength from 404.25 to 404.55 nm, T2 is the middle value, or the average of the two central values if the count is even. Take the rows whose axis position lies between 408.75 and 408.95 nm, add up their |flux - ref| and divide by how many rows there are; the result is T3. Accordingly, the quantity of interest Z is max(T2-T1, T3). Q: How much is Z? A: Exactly 2.8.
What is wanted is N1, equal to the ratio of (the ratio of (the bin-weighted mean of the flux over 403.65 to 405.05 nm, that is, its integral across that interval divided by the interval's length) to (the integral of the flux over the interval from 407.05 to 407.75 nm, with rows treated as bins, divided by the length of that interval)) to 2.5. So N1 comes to 0.419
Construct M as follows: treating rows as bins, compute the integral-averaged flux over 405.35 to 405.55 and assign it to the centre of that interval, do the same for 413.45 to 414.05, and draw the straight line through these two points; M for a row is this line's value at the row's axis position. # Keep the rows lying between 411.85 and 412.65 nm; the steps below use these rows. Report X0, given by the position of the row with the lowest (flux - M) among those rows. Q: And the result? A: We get 412.50 nm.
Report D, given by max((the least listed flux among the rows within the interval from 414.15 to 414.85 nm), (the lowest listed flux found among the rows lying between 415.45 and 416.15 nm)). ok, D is 22.4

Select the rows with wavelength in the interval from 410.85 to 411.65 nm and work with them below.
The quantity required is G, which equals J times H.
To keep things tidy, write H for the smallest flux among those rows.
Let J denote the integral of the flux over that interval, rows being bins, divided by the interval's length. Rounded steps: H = 20.69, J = 22.1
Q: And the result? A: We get 457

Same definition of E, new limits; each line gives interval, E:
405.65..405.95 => 23.7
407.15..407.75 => 23.4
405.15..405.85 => 24.7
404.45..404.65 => 21.7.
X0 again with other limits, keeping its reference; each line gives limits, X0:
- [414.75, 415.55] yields 415.00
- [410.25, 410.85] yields 410.30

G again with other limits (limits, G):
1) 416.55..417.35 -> 513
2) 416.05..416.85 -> 555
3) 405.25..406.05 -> 523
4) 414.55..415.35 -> 512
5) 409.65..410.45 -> 168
